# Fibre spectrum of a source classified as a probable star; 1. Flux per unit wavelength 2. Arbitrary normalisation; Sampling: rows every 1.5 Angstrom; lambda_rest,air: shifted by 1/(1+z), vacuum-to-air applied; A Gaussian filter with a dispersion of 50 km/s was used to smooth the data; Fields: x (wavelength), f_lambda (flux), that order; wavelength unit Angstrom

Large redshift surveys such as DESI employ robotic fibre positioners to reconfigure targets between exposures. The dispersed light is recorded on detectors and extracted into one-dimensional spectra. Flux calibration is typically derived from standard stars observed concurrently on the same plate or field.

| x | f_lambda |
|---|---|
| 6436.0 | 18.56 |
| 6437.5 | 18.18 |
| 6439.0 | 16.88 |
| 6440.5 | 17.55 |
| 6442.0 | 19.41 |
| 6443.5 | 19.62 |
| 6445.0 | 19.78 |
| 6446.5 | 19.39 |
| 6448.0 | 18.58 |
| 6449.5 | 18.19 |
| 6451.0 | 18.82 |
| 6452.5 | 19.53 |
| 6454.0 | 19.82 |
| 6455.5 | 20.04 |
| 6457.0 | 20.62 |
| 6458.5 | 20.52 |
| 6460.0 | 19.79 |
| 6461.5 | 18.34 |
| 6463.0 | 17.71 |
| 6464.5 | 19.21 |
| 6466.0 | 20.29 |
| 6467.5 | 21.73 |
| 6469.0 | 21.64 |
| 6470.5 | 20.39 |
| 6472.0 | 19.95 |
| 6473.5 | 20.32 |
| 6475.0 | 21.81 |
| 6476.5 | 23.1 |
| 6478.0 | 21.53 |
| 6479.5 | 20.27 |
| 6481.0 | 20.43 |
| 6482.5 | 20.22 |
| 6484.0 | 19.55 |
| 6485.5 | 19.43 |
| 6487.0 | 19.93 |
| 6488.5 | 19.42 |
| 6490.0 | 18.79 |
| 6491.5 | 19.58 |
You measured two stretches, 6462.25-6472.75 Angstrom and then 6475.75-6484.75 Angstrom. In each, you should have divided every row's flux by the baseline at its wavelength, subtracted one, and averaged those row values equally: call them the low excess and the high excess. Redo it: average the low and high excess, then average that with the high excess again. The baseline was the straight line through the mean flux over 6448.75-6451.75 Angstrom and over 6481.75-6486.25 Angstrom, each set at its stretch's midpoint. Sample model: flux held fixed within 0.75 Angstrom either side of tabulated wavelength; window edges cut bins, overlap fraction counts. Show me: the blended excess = 0.061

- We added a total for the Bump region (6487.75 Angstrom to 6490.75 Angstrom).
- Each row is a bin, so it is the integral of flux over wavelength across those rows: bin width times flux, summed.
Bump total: 57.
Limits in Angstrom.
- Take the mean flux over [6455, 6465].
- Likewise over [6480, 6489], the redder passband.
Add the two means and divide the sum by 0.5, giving 78.6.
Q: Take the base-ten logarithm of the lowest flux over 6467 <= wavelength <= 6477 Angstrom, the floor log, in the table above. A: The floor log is 1.300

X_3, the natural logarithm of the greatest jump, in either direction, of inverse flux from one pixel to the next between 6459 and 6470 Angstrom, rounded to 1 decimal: -5.4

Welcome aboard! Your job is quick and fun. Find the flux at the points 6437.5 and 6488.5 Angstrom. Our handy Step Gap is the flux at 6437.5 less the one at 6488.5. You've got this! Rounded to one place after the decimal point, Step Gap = -1.2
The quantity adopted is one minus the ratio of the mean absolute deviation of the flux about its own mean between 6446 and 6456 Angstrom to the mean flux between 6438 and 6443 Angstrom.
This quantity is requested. 0.968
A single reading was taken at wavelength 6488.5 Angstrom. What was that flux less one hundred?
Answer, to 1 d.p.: -80.6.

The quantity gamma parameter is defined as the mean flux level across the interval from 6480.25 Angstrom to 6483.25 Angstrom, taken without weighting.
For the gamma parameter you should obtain 20.3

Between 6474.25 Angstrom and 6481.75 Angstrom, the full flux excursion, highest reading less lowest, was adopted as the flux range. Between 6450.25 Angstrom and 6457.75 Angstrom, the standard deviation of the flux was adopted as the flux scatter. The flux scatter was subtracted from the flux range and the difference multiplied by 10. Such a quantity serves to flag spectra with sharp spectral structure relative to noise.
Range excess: 22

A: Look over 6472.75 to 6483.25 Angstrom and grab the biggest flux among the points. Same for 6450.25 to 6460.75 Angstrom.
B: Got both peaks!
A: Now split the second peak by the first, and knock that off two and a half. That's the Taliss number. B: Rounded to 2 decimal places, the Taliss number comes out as 1.61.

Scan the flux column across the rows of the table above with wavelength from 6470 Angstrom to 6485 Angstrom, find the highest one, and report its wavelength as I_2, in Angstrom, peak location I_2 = 6476.5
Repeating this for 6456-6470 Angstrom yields 6467.5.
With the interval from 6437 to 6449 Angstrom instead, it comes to 6445.0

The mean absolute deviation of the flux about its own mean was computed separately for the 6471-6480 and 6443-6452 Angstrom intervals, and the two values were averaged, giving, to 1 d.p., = 0.8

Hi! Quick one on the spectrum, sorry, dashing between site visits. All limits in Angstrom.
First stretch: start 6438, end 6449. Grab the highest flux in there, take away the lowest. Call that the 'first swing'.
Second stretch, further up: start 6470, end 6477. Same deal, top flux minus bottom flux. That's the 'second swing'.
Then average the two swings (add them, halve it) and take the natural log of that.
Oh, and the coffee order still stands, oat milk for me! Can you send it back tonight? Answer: 1.1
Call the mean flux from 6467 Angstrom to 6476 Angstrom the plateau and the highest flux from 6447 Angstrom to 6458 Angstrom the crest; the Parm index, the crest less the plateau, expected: -0.4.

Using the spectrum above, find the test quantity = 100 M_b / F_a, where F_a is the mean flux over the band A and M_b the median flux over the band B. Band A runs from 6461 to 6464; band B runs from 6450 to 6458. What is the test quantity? 110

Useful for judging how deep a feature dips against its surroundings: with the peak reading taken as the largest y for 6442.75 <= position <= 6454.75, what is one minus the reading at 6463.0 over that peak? 0.11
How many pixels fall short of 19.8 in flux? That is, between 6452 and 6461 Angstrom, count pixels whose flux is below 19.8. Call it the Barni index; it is 2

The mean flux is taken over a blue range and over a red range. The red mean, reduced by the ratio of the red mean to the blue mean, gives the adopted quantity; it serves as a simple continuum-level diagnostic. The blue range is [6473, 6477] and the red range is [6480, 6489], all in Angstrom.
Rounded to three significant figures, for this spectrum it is 18.9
